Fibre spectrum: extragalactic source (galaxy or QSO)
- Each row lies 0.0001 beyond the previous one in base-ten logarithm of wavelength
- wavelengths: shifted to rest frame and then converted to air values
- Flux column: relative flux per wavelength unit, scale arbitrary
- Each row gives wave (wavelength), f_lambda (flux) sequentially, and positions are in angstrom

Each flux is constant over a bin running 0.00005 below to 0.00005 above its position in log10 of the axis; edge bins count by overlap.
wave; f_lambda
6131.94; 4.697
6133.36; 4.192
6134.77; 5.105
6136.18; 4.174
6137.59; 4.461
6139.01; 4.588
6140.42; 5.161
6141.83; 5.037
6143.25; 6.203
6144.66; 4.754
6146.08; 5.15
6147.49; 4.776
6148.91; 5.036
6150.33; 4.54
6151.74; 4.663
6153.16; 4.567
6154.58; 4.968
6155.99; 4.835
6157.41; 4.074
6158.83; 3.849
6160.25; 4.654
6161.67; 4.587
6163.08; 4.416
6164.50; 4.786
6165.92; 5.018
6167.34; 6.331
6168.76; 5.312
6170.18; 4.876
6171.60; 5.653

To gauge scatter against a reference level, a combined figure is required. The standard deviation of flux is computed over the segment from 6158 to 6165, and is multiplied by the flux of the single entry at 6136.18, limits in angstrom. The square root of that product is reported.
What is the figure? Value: 1.2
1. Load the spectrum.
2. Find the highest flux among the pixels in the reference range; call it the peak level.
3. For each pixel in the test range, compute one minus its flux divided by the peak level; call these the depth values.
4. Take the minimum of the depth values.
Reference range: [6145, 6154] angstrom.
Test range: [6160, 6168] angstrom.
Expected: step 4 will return -0.23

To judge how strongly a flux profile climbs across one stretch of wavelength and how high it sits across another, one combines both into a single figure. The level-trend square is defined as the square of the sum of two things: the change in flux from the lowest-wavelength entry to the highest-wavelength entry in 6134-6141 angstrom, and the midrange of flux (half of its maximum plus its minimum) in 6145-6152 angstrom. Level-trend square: 24.0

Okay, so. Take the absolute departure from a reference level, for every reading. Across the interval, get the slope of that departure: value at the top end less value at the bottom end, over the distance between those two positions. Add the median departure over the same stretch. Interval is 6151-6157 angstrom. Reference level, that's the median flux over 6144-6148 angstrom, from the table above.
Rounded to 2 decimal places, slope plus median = 0.14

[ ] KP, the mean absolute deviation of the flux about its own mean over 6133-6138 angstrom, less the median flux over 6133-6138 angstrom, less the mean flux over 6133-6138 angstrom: -8.5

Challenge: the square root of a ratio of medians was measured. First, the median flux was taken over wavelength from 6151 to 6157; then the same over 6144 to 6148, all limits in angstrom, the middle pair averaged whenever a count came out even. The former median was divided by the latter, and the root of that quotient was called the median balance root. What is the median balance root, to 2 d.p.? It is 1.00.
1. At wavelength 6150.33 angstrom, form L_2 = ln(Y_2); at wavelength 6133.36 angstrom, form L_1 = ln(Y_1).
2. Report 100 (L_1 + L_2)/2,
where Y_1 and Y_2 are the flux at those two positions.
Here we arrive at 147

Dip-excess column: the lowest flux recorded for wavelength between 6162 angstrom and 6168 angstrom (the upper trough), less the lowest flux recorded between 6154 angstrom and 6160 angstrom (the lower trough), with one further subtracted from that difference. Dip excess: -0.43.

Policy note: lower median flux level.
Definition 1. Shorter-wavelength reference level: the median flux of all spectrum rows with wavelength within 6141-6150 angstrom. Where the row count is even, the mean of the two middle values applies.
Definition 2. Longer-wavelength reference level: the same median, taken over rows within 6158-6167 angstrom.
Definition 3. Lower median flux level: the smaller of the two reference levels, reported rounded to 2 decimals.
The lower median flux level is 4.62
